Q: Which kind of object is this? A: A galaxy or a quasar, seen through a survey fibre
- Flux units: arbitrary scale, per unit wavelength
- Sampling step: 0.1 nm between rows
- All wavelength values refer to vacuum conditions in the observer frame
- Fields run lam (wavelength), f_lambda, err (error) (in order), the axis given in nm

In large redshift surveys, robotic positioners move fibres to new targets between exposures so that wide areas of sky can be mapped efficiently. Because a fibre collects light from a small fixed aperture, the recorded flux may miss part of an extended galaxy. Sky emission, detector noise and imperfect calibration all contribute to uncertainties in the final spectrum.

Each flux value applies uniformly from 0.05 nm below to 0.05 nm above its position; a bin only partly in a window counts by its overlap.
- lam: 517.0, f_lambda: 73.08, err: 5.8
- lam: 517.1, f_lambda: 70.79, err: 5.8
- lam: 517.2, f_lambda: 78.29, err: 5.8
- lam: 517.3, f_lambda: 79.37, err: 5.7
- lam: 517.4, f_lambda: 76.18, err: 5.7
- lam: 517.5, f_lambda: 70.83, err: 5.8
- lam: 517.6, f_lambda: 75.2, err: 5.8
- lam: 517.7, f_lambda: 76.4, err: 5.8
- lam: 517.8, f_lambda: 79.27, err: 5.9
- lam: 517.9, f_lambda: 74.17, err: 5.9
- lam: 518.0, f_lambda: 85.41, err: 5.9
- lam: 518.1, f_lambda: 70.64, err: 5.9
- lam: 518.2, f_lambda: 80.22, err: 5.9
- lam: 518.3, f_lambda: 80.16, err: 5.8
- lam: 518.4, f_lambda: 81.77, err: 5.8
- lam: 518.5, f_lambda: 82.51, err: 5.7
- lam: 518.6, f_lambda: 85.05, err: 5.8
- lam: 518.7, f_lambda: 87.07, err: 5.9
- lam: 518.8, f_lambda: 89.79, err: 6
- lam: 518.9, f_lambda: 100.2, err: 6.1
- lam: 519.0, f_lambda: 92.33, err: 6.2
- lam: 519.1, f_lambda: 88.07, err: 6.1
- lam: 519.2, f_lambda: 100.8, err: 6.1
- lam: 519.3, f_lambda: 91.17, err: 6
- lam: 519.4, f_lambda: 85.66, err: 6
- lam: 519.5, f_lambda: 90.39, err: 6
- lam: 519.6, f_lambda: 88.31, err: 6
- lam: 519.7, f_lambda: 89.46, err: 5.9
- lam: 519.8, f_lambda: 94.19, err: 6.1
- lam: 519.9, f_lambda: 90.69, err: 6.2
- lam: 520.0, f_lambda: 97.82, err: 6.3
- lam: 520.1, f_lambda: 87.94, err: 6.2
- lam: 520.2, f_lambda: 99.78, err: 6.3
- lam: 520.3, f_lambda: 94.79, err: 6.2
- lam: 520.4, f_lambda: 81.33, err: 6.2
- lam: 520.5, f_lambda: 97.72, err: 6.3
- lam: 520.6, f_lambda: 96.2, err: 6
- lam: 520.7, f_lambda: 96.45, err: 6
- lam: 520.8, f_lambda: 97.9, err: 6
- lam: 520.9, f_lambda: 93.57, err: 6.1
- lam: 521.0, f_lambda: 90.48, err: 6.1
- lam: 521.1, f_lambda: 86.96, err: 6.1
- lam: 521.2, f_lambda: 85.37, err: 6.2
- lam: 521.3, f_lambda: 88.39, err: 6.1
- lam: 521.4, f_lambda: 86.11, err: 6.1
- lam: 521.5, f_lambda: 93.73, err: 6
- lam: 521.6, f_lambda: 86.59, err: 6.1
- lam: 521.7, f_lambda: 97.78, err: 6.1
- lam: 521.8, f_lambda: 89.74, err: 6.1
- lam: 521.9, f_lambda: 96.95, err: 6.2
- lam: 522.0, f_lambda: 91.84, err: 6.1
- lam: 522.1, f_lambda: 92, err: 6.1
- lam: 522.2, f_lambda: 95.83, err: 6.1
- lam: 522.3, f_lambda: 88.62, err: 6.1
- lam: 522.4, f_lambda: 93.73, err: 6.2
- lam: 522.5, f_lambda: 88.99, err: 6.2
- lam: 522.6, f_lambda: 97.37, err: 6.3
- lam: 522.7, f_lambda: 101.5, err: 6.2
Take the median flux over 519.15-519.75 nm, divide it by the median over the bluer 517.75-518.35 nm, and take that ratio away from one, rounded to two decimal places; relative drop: -0.13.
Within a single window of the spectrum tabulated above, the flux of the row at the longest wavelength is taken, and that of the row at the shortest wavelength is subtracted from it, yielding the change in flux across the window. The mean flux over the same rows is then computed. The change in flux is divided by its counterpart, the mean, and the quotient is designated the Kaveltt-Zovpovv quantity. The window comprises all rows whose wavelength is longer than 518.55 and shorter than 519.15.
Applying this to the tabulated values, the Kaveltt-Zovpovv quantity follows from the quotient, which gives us 0.03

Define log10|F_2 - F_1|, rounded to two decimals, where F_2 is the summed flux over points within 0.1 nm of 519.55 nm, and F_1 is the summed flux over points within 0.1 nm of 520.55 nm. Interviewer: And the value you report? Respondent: 1.18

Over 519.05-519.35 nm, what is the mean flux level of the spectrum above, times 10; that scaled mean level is 933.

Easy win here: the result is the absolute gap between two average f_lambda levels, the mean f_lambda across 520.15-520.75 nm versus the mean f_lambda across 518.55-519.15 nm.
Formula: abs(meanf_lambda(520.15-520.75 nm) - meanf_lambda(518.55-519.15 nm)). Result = 4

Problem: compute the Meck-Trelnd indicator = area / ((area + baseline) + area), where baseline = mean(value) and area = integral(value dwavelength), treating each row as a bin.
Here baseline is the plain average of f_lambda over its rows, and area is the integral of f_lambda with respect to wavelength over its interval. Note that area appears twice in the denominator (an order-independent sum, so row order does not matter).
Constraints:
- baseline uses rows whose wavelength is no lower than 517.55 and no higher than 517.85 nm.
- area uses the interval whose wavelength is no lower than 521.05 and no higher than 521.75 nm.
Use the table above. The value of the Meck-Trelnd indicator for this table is 0.31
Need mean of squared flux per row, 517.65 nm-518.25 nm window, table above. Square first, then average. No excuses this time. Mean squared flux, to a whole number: 6057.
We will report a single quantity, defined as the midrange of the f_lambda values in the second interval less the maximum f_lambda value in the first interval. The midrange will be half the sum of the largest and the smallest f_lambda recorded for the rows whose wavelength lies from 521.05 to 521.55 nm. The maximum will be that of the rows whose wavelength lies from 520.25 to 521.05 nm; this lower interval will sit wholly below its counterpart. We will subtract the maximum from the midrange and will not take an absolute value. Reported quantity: -8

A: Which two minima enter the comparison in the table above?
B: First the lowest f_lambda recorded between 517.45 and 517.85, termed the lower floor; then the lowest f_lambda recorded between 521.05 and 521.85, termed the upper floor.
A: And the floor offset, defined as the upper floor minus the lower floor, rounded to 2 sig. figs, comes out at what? 15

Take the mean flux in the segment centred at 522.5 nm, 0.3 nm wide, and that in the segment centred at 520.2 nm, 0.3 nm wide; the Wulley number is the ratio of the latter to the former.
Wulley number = 1.01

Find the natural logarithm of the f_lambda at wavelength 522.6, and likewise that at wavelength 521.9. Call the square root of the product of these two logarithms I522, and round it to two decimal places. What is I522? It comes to 4.58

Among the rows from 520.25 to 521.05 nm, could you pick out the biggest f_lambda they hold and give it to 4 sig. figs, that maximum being 97.90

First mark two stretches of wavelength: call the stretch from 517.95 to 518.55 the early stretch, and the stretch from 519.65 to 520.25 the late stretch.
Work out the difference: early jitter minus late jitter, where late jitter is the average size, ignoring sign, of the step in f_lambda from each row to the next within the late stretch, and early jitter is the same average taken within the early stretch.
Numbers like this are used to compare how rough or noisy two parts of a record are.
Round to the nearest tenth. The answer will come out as -2.1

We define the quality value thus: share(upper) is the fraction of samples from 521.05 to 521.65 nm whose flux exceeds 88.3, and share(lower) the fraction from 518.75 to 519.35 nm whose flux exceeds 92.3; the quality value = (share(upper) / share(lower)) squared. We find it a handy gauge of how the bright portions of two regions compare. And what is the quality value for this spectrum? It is 0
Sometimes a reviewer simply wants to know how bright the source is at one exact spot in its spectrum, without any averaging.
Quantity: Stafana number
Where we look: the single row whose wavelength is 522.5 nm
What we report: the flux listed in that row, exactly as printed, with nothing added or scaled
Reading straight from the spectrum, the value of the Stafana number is 88.99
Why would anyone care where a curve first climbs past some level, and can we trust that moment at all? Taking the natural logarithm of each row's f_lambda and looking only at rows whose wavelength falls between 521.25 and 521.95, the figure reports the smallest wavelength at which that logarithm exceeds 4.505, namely 521.5 nm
